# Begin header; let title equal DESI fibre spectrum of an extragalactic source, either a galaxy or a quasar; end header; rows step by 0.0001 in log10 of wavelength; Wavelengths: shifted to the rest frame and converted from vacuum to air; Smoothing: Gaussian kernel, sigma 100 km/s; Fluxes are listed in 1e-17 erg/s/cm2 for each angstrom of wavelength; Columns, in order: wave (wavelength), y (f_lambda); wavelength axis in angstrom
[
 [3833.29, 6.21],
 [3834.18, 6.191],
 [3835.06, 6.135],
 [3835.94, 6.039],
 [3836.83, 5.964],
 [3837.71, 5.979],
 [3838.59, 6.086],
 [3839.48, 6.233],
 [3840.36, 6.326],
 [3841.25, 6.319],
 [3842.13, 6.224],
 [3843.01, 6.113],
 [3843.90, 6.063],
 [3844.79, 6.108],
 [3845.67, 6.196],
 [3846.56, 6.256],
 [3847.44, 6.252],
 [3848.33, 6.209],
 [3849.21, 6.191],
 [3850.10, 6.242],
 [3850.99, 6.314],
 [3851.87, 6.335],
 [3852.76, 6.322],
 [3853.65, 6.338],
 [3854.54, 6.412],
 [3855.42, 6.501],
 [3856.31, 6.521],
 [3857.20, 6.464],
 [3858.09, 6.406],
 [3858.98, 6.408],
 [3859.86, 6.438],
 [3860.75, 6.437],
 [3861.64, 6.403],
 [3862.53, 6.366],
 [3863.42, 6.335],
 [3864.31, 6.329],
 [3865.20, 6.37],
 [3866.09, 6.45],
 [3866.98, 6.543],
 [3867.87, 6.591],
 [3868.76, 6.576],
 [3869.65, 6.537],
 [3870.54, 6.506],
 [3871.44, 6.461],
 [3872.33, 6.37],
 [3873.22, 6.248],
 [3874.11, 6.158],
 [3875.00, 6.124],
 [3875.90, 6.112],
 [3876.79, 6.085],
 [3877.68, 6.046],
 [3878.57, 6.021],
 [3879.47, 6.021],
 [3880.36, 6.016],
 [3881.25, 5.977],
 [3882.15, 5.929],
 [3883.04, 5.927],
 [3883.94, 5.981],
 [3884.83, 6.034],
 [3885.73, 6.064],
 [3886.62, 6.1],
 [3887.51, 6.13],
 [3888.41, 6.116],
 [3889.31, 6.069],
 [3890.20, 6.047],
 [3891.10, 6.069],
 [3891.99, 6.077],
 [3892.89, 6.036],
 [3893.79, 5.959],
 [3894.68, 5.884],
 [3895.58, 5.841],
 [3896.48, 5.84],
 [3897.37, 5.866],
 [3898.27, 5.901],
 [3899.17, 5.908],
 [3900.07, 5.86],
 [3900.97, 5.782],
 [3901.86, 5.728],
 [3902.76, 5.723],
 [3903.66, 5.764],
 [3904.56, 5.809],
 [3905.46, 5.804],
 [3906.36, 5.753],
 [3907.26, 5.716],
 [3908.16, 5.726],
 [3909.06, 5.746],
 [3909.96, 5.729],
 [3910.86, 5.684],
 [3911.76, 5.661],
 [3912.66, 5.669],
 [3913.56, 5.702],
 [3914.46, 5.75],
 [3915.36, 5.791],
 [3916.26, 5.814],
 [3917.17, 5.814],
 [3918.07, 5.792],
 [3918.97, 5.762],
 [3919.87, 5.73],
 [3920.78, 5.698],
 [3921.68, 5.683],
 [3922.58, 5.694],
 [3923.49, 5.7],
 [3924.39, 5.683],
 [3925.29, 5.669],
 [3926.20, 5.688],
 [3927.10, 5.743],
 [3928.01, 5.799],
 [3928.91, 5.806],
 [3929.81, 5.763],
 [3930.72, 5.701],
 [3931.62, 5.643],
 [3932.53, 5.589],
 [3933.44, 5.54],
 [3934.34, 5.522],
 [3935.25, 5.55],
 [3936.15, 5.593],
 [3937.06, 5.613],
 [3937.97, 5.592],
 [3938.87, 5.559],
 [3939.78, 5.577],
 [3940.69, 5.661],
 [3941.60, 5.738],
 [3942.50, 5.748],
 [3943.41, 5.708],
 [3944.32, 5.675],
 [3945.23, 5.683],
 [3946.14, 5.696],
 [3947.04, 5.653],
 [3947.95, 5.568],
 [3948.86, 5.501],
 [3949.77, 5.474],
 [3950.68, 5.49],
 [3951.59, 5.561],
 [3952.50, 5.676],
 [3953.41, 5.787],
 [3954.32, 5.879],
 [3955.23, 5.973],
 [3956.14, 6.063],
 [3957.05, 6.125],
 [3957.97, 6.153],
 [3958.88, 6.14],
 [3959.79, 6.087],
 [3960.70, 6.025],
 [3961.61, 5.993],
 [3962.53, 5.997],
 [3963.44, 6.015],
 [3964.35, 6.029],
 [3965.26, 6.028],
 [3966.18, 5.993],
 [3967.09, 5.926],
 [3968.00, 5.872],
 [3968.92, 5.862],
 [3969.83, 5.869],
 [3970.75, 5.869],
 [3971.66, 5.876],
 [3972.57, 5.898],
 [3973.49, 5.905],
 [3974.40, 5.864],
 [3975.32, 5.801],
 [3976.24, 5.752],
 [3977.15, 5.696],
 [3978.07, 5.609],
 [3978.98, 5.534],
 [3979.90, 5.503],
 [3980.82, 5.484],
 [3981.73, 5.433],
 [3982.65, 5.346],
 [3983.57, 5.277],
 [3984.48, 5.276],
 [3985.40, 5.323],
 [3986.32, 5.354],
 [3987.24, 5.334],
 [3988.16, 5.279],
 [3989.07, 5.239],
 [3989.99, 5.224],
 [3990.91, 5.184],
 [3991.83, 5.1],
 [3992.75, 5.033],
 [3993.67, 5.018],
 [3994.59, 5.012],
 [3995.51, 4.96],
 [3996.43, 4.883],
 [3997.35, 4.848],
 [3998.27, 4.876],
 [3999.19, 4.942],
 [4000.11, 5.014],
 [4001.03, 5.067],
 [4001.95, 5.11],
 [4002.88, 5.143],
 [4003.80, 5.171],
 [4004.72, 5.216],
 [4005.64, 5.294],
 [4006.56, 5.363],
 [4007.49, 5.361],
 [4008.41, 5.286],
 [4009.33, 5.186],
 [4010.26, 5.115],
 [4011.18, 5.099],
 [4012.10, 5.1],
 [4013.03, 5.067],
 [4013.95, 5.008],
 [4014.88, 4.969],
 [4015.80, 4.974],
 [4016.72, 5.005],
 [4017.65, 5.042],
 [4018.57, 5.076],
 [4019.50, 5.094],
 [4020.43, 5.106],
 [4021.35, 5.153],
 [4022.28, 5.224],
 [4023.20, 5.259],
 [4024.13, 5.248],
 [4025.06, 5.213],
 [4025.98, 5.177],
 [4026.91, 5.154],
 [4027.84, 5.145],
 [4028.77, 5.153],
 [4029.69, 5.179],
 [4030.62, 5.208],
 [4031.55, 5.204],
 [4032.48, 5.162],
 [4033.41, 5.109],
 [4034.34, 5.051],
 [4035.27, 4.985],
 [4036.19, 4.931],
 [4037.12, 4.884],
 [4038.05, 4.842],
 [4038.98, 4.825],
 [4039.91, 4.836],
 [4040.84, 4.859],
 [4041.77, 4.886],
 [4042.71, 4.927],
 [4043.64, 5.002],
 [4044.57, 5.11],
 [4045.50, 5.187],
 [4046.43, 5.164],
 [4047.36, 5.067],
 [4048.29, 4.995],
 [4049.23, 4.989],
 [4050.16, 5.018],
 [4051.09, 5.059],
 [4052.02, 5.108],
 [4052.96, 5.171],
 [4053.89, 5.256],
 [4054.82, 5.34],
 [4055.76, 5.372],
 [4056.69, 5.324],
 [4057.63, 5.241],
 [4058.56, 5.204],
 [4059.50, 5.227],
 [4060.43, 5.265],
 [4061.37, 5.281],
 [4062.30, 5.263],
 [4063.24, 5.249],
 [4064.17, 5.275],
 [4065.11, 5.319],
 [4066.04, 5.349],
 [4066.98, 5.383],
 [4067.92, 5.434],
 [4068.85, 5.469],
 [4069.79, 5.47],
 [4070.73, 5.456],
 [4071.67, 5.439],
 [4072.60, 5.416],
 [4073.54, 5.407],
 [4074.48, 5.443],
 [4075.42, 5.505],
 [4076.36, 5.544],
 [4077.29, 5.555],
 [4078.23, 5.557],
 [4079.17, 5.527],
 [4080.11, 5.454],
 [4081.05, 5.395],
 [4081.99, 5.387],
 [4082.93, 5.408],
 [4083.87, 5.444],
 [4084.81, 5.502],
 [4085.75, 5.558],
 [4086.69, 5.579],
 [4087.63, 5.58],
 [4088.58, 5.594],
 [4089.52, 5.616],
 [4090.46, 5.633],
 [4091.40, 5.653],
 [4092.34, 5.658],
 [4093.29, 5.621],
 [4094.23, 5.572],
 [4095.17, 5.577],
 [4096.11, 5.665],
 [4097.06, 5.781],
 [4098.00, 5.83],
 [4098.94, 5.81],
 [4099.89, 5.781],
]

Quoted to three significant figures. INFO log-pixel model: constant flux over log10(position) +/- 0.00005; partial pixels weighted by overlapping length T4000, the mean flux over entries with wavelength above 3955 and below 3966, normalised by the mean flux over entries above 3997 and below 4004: 1.21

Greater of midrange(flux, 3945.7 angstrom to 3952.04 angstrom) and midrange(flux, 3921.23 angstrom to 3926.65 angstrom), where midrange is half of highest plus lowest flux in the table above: 5.68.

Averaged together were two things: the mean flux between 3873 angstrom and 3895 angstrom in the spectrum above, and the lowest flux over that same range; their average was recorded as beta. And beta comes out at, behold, 6.0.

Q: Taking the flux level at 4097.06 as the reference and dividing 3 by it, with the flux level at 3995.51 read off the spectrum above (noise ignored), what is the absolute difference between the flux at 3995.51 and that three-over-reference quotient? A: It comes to 4.4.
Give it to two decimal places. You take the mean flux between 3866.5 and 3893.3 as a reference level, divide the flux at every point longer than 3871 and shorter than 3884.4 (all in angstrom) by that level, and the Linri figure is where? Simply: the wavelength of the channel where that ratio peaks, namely 3871.44 angstrom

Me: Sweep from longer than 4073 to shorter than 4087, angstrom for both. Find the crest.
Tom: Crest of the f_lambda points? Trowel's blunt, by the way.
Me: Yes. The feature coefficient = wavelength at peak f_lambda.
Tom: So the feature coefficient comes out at 4086.69 angstrom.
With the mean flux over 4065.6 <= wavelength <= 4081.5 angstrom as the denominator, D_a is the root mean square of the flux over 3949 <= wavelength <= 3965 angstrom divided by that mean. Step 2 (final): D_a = 1.08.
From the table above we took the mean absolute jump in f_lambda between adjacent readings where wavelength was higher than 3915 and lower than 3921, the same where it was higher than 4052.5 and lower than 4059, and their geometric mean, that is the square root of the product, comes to 0.038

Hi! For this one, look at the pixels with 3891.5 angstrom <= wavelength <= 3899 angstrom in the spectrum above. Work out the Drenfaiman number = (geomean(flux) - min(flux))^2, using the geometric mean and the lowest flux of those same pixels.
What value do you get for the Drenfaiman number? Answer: 0.0072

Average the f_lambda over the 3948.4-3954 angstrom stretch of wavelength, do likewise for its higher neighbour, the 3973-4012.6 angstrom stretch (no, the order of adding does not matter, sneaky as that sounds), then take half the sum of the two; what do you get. 5.43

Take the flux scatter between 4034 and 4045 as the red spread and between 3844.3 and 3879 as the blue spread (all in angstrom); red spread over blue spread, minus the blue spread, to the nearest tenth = 0.4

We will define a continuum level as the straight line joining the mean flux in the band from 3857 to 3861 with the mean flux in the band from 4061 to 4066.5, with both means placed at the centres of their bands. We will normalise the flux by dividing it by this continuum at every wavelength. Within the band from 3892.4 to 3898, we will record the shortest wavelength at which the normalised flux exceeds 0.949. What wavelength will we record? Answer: 3892.89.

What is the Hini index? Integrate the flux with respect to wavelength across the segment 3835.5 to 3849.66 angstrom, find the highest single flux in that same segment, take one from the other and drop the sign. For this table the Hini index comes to 81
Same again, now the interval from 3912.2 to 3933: 113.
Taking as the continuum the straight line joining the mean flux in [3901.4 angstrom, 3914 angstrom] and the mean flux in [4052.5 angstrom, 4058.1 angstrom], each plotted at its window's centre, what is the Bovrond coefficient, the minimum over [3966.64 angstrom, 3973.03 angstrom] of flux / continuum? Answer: 1.06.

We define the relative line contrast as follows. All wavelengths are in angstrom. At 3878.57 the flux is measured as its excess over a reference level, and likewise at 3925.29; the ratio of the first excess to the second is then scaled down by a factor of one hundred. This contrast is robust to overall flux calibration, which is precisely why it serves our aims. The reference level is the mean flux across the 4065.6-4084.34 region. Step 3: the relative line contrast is 0.03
